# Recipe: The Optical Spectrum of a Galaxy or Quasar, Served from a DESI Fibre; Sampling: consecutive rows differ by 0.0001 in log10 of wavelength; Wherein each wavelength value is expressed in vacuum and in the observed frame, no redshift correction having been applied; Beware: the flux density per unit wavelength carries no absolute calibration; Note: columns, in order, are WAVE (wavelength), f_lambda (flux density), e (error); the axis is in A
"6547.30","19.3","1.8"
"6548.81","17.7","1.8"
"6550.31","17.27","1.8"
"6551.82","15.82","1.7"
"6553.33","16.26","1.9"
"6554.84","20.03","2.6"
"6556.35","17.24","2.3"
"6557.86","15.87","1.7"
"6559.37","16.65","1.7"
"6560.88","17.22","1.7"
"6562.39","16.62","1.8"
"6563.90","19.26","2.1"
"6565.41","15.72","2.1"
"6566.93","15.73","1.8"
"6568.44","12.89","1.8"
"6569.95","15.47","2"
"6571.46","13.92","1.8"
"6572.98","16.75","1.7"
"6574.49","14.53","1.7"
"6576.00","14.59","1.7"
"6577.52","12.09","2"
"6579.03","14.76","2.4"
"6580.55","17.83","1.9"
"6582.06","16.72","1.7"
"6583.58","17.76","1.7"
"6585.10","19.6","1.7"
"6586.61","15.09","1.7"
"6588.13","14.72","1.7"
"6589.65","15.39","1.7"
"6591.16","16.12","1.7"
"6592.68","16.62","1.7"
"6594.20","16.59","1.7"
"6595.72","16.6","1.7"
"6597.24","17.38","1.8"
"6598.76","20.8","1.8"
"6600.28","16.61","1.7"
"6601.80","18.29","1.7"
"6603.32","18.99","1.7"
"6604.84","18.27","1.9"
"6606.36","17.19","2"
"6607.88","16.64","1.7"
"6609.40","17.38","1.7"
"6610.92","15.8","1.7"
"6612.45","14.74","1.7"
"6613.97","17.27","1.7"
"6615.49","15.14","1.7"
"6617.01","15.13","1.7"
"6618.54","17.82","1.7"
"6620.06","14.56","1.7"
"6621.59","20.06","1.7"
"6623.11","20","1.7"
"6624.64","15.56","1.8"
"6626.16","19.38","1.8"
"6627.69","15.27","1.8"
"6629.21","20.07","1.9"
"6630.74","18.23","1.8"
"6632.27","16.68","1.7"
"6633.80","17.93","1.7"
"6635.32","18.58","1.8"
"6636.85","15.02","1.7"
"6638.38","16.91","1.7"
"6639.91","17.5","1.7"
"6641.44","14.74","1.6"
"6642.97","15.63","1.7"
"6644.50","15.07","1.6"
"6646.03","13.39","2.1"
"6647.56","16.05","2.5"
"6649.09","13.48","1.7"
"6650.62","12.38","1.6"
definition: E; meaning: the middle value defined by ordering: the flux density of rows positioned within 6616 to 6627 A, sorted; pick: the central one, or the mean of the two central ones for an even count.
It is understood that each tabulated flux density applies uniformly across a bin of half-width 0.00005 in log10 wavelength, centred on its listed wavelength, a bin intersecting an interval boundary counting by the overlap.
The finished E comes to 17.8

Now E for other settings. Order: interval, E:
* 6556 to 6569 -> 16.6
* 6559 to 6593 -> 15.7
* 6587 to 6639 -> 16.8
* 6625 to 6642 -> 17.5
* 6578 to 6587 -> 17.2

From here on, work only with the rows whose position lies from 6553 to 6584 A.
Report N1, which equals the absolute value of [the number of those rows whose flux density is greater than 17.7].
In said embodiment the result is 4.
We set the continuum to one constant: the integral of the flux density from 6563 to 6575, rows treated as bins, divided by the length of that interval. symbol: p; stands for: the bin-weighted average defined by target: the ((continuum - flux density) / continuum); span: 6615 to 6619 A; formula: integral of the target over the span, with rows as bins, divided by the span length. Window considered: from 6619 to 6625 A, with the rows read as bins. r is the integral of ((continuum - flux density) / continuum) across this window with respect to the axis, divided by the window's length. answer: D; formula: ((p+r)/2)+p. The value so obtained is -0.11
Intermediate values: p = -0.025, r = -0.14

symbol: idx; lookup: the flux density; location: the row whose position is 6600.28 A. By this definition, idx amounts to 16.61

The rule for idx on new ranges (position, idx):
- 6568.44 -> 12.89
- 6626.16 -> 19.38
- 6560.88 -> 17.22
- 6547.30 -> 19.3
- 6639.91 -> 17.5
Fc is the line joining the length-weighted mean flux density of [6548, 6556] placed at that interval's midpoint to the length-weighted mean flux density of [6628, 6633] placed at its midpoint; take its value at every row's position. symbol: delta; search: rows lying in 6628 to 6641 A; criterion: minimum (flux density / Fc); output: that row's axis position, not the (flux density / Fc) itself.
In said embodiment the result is 6636.85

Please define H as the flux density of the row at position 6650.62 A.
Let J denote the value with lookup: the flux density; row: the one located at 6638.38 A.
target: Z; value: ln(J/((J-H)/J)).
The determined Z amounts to 4.1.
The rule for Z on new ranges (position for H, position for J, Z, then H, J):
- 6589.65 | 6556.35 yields 5.1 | 15.39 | 17.24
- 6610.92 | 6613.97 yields 5.3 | 15.8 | 17.27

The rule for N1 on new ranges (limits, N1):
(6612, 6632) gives 6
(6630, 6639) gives 3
